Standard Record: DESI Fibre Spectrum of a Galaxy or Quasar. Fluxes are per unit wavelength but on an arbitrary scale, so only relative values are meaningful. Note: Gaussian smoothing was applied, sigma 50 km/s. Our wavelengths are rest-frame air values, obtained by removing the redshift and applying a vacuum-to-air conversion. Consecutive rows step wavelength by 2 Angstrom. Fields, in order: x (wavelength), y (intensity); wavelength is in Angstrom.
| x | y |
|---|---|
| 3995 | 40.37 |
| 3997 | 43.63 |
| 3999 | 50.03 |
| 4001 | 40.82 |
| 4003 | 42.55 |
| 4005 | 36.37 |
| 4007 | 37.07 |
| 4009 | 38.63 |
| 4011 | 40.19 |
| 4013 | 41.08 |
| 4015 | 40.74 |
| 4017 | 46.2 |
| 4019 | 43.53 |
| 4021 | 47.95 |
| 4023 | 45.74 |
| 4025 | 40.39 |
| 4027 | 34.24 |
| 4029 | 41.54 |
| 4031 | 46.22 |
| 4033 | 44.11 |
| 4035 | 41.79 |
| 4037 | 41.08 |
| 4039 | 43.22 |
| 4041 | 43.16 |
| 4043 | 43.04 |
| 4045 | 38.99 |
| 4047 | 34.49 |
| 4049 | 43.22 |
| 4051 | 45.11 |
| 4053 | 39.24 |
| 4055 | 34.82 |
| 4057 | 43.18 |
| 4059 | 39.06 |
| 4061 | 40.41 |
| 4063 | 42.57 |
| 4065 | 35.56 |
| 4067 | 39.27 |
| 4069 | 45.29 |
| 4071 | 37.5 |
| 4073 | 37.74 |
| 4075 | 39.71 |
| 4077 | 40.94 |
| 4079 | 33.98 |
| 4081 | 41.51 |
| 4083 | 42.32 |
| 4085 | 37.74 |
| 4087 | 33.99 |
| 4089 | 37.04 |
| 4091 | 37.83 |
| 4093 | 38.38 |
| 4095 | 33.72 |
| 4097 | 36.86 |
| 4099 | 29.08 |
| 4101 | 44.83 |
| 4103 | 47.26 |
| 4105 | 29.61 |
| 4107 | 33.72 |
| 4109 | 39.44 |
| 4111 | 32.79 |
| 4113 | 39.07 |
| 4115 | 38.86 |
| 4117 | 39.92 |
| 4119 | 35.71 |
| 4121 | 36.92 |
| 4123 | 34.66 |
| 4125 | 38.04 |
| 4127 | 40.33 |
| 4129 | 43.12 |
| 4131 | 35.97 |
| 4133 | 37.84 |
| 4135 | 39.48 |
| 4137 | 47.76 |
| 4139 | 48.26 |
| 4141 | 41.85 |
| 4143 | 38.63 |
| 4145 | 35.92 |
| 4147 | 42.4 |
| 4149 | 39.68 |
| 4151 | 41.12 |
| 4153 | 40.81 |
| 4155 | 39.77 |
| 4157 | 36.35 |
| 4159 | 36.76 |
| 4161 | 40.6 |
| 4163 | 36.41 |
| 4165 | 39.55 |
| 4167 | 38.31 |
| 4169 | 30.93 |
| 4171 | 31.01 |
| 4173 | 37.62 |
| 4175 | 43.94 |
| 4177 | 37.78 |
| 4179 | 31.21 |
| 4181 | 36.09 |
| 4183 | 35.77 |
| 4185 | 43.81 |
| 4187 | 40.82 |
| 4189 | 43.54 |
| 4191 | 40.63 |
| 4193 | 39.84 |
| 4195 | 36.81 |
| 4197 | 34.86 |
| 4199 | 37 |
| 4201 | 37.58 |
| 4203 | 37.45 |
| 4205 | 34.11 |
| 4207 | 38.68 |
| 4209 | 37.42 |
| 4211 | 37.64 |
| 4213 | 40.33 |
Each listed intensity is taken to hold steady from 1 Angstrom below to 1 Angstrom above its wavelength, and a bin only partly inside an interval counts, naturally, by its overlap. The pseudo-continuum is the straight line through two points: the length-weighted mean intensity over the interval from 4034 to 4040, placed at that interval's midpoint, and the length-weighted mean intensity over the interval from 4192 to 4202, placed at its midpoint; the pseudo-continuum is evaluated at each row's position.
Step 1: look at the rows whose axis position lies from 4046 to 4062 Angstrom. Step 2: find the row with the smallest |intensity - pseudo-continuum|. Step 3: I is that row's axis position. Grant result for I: 4061 Angstrom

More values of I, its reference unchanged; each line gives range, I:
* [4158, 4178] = 4177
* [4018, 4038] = 4035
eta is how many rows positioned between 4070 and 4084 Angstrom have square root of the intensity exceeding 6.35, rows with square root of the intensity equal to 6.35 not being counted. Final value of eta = 3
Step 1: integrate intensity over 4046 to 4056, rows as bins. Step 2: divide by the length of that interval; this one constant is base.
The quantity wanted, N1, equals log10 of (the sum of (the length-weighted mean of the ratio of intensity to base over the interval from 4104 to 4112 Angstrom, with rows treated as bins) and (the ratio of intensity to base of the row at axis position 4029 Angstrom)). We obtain 0.282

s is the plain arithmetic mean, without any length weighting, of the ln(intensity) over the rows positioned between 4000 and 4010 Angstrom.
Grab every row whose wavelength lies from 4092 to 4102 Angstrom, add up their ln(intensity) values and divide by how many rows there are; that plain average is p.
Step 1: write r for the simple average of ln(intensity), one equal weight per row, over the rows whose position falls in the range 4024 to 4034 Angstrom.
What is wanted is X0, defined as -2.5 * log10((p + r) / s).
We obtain -0.749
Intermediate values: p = 3.59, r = 3.72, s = 3.66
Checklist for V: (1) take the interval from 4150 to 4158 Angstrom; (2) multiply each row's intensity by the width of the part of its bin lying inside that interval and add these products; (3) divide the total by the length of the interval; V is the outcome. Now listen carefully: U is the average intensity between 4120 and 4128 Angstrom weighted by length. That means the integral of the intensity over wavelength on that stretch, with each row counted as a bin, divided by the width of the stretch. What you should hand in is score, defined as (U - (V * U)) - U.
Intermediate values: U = 37.5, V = 39.5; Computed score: -1481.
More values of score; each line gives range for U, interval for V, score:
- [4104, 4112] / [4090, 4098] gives -1244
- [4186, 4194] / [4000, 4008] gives -1615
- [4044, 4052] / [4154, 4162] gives -1552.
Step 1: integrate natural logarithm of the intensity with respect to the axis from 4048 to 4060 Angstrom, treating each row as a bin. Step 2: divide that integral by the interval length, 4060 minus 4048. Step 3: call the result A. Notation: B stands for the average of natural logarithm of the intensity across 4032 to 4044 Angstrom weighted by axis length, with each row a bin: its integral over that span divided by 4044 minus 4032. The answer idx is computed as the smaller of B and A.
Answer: 3.70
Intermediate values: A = 3.70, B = 3.75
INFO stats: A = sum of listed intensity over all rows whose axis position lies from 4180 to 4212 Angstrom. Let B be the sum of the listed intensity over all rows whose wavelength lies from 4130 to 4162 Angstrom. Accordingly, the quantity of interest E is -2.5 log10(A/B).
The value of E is 0.054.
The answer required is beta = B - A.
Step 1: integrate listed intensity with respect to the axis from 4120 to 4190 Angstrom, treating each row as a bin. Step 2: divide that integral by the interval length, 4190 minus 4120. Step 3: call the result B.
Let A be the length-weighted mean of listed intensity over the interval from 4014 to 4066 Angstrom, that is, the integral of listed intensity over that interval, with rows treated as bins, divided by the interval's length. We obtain -2.6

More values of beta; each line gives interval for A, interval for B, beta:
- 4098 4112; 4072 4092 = 1.6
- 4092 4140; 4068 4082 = 1.1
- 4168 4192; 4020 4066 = 3.5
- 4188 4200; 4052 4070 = 1.2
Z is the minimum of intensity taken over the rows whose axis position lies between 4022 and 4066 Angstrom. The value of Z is 34.24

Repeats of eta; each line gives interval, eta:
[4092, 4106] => 2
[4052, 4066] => 3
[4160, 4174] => 1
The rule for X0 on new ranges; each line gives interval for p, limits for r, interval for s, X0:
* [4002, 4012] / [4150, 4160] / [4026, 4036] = -0.734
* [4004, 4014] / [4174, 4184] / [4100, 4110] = -0.747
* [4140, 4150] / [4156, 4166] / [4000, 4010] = -0.751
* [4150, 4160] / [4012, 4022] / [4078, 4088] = -0.779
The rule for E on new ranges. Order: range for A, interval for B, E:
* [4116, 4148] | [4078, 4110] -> -0.070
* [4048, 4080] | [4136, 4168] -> 0.011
